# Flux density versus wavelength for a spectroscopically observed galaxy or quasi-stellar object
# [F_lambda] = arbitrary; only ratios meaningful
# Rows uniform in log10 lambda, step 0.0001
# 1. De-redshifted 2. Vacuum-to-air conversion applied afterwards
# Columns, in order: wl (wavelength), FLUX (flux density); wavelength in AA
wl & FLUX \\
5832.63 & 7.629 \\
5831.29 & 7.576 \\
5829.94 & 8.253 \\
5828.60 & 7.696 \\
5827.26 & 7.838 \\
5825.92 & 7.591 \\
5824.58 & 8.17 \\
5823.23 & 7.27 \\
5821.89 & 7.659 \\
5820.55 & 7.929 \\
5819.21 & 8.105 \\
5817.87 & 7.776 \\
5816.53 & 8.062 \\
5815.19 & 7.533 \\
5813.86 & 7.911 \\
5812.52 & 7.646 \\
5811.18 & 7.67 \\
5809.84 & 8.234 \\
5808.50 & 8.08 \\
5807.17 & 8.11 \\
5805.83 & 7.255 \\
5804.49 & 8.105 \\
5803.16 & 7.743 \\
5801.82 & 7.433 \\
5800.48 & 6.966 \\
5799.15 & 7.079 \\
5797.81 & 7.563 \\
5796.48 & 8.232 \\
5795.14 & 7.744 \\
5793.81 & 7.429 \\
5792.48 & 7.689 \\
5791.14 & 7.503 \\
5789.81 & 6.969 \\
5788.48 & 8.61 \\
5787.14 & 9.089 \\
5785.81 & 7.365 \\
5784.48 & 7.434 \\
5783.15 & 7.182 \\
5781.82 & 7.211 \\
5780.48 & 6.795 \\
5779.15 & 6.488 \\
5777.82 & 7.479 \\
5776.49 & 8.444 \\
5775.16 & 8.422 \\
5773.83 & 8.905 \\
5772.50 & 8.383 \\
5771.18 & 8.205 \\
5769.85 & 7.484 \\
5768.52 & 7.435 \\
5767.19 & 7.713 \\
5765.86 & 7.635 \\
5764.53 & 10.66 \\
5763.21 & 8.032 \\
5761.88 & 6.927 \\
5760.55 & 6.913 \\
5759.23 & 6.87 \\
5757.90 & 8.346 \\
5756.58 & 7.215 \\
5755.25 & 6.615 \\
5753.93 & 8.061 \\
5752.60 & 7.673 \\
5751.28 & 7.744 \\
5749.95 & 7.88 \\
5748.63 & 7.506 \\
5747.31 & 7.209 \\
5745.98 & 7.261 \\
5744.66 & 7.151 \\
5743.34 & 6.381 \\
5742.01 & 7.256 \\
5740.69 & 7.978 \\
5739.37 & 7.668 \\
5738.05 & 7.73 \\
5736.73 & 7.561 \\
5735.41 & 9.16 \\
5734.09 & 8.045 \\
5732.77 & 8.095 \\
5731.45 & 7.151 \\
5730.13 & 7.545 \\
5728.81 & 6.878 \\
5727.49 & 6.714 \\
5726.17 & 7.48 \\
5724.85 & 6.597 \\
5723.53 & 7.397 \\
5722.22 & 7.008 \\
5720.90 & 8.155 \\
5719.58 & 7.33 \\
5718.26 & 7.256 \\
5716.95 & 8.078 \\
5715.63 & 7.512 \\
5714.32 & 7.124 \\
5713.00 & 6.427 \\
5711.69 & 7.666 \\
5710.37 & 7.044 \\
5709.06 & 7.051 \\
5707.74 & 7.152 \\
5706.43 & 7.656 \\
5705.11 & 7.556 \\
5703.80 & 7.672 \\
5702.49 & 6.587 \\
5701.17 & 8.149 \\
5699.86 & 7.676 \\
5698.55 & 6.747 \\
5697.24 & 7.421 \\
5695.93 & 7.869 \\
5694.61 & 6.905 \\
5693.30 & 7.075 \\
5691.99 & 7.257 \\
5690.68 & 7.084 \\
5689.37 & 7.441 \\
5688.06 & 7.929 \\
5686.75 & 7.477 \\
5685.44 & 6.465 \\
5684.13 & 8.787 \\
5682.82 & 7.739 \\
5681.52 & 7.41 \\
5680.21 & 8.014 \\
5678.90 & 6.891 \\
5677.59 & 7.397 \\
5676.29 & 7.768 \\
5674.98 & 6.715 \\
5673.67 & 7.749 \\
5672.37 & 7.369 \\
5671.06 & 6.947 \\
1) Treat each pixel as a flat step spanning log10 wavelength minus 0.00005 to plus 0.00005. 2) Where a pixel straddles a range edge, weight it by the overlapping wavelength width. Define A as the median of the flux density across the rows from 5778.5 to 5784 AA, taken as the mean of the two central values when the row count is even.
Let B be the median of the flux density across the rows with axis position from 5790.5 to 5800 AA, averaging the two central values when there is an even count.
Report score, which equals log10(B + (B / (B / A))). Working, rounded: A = 7.0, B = 7.6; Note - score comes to 1.16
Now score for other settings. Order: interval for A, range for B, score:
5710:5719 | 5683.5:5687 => 1.17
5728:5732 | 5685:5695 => 1.16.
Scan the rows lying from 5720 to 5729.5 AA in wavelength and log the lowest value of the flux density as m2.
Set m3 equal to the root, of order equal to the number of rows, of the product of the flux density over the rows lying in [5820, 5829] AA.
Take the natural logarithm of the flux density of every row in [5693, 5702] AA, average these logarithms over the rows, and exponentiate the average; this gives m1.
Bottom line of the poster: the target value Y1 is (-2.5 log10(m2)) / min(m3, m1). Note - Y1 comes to -0.277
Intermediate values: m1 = 7.4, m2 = 6.597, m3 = 7.73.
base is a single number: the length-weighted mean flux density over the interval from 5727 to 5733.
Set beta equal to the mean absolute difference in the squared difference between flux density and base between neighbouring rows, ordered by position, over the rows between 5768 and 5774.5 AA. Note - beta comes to 0.7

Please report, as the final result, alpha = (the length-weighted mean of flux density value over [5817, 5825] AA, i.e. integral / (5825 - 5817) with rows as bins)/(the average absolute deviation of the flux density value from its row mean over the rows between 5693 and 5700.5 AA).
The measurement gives 21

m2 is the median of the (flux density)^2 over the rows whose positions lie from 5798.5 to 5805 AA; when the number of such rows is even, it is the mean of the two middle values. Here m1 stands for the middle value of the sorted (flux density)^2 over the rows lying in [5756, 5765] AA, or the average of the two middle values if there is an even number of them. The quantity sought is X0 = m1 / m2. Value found 0.94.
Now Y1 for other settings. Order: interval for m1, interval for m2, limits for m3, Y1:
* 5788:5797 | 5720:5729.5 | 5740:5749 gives -0.283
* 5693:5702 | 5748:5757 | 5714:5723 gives -0.278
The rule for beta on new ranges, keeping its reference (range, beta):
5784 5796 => 0.9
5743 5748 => 0.2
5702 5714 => 0.1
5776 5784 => 0.5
